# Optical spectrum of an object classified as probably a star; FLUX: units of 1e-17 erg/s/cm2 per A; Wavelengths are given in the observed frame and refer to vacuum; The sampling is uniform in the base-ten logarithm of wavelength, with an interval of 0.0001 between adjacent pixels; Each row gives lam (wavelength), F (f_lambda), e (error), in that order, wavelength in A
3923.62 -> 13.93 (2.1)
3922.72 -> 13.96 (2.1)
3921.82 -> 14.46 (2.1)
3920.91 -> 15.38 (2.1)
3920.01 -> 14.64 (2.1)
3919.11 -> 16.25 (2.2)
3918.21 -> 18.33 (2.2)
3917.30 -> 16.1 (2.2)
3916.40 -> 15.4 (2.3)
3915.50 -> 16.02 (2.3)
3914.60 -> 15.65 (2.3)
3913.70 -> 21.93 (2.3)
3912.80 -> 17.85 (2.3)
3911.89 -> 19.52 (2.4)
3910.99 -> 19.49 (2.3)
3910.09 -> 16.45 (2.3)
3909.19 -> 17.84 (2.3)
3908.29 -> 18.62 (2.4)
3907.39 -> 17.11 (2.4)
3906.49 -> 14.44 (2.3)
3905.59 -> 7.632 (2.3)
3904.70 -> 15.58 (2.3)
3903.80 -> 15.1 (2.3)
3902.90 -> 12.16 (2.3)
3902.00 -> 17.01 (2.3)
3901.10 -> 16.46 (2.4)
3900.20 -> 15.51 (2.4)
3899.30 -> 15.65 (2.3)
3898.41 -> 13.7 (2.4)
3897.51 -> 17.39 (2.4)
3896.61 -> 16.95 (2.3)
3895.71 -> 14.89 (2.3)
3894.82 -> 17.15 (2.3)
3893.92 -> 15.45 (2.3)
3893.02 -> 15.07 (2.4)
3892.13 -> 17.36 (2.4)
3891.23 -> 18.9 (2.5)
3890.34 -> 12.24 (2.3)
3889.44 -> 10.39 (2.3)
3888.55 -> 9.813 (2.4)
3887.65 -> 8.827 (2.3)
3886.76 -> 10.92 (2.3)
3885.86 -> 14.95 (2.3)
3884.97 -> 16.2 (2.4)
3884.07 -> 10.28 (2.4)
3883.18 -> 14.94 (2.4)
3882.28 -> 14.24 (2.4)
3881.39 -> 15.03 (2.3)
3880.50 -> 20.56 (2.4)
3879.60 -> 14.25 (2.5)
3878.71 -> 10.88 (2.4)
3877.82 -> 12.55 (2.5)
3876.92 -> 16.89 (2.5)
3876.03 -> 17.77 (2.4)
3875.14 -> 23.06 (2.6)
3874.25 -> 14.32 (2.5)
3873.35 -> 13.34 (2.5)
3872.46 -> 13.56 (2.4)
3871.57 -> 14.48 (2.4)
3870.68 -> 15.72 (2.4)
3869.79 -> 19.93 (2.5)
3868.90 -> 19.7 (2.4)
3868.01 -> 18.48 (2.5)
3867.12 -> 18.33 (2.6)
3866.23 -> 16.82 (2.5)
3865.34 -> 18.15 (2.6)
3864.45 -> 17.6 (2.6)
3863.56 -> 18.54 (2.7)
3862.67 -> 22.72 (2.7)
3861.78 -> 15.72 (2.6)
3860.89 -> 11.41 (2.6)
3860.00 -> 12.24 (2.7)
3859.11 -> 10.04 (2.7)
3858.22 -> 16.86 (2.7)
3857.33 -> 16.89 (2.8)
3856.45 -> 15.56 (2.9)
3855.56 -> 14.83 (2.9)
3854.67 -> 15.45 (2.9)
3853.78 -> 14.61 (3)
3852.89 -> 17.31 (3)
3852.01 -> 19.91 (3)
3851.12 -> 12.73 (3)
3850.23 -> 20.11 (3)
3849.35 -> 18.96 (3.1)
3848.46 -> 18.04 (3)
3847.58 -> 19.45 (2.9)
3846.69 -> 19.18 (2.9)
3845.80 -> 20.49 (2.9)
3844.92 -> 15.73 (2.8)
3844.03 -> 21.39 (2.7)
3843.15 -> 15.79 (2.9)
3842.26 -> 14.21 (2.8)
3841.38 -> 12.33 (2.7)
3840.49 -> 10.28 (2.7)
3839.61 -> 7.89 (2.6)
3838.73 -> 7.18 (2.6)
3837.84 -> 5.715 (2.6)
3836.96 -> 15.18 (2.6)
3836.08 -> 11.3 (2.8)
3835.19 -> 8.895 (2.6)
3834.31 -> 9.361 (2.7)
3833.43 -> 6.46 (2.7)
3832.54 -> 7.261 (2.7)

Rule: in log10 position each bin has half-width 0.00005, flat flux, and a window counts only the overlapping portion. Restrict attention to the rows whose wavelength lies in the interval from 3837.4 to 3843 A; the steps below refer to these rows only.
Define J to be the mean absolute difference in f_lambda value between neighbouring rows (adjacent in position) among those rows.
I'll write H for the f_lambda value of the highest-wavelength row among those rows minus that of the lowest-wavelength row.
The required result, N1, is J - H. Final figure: -7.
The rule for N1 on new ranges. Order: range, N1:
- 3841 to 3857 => 0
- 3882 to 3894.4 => 1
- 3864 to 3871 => 3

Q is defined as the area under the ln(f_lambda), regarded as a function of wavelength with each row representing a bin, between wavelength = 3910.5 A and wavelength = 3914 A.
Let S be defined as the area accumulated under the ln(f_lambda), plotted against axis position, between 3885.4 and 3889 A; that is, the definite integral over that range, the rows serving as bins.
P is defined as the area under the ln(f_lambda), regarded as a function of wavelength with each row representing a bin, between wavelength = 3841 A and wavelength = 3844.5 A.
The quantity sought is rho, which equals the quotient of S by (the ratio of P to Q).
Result 9.3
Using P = 9.6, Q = 10.4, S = 8.6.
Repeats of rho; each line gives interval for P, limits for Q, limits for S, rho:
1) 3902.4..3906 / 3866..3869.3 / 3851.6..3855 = 10.2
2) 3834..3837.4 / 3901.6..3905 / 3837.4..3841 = 8.2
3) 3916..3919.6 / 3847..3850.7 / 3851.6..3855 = 10.4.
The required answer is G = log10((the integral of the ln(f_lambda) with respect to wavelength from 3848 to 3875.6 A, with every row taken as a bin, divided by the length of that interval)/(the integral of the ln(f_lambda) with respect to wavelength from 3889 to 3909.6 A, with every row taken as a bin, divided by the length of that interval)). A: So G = 0.013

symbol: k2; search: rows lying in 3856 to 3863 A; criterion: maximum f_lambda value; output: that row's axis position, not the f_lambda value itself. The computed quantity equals 3862.67 A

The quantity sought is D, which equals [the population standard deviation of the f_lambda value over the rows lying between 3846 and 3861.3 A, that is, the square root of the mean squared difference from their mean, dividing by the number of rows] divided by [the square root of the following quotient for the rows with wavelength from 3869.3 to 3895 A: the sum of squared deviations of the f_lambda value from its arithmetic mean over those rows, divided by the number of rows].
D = 0.9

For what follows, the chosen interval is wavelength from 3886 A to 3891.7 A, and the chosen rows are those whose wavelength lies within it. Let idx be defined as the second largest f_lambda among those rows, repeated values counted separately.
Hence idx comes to 12.24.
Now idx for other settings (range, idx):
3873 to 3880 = 17.77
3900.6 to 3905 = 16.46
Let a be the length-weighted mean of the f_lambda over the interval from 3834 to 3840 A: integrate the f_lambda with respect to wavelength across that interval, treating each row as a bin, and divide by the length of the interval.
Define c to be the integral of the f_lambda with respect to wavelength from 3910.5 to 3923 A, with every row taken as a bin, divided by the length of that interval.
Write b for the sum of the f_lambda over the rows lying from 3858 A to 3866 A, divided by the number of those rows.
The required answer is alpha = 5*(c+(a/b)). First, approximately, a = 9.4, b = 15.9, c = 16.8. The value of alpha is 87.0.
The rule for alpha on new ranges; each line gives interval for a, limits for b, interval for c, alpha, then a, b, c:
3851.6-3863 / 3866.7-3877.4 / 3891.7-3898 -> 86.0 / 15.6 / 17.1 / 16.3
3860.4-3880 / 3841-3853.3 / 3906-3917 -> 92.1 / 16.6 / 17.5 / 17.5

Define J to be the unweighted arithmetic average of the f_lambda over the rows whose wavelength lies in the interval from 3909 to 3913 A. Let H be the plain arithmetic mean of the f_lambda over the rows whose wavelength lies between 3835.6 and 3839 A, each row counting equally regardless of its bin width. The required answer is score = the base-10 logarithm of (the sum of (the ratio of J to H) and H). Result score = 1.07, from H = 10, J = 18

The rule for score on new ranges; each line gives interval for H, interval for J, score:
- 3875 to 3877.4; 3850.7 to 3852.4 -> 1.30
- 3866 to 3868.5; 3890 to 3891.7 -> 1.27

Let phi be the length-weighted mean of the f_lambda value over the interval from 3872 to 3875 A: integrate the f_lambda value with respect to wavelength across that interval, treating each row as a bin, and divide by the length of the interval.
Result 14.7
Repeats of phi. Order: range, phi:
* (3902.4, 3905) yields 14.2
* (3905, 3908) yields 13.5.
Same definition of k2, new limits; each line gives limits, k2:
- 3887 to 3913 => 3911.89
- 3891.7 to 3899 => 3897.51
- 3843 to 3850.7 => 3844.03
